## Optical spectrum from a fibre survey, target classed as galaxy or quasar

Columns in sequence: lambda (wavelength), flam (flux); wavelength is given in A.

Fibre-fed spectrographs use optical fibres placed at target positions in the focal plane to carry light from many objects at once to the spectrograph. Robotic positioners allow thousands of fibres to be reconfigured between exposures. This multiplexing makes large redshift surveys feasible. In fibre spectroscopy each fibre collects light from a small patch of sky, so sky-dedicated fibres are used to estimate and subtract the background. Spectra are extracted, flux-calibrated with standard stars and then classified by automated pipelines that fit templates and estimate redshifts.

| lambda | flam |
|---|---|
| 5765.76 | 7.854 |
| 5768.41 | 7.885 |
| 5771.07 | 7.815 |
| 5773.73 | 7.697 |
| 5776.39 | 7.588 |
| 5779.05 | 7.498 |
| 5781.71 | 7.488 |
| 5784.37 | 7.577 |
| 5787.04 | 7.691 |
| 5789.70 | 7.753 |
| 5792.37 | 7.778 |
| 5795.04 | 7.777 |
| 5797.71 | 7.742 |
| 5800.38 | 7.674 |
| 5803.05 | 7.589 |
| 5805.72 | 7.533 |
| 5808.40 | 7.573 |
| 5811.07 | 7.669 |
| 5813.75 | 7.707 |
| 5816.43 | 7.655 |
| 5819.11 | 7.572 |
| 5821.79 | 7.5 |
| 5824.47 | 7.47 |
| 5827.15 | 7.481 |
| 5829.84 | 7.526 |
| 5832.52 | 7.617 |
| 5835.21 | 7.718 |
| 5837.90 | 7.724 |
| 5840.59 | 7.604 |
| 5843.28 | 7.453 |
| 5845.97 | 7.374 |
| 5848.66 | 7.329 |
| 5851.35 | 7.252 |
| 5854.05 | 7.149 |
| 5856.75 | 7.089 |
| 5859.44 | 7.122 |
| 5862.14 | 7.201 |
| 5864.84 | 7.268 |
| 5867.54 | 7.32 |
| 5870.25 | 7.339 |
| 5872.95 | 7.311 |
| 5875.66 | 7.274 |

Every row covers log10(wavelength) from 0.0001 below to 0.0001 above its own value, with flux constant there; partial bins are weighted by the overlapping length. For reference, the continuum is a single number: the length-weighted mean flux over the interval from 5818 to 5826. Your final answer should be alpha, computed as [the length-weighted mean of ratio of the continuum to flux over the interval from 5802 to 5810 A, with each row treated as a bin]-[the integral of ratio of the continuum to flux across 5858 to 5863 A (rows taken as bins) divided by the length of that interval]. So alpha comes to -0.06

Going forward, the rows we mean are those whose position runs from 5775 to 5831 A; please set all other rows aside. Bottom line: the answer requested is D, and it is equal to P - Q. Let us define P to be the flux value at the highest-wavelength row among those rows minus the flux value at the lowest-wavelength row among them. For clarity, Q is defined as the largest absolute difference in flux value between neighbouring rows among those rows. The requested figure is -0.18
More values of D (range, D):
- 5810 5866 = -0.55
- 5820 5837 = 0.12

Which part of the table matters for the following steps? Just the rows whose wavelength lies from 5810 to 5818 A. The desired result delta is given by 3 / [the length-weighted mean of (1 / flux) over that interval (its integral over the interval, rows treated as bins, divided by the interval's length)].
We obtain 23.0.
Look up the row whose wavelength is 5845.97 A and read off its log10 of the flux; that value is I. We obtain 0.868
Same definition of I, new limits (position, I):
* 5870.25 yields 0.866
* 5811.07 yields 0.885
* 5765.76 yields 0.895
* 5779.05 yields 0.875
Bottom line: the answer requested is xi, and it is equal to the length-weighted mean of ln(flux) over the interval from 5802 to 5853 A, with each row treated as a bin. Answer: 2.02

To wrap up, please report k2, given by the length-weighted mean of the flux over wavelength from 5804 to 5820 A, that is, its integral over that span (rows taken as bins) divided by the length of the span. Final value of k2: 7.62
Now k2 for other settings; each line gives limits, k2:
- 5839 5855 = 7.37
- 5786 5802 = 7.74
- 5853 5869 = 7.19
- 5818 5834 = 7.53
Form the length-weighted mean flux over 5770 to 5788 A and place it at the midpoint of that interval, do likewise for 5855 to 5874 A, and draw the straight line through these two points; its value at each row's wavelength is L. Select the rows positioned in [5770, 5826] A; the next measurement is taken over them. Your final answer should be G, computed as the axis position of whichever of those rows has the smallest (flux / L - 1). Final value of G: 5779.05 A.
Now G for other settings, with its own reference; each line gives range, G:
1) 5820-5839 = 5824.47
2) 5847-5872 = 5856.75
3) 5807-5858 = 5856.75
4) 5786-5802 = 5787.04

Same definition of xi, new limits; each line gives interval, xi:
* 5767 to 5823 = 2.04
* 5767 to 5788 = 2.04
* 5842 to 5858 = 1.98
